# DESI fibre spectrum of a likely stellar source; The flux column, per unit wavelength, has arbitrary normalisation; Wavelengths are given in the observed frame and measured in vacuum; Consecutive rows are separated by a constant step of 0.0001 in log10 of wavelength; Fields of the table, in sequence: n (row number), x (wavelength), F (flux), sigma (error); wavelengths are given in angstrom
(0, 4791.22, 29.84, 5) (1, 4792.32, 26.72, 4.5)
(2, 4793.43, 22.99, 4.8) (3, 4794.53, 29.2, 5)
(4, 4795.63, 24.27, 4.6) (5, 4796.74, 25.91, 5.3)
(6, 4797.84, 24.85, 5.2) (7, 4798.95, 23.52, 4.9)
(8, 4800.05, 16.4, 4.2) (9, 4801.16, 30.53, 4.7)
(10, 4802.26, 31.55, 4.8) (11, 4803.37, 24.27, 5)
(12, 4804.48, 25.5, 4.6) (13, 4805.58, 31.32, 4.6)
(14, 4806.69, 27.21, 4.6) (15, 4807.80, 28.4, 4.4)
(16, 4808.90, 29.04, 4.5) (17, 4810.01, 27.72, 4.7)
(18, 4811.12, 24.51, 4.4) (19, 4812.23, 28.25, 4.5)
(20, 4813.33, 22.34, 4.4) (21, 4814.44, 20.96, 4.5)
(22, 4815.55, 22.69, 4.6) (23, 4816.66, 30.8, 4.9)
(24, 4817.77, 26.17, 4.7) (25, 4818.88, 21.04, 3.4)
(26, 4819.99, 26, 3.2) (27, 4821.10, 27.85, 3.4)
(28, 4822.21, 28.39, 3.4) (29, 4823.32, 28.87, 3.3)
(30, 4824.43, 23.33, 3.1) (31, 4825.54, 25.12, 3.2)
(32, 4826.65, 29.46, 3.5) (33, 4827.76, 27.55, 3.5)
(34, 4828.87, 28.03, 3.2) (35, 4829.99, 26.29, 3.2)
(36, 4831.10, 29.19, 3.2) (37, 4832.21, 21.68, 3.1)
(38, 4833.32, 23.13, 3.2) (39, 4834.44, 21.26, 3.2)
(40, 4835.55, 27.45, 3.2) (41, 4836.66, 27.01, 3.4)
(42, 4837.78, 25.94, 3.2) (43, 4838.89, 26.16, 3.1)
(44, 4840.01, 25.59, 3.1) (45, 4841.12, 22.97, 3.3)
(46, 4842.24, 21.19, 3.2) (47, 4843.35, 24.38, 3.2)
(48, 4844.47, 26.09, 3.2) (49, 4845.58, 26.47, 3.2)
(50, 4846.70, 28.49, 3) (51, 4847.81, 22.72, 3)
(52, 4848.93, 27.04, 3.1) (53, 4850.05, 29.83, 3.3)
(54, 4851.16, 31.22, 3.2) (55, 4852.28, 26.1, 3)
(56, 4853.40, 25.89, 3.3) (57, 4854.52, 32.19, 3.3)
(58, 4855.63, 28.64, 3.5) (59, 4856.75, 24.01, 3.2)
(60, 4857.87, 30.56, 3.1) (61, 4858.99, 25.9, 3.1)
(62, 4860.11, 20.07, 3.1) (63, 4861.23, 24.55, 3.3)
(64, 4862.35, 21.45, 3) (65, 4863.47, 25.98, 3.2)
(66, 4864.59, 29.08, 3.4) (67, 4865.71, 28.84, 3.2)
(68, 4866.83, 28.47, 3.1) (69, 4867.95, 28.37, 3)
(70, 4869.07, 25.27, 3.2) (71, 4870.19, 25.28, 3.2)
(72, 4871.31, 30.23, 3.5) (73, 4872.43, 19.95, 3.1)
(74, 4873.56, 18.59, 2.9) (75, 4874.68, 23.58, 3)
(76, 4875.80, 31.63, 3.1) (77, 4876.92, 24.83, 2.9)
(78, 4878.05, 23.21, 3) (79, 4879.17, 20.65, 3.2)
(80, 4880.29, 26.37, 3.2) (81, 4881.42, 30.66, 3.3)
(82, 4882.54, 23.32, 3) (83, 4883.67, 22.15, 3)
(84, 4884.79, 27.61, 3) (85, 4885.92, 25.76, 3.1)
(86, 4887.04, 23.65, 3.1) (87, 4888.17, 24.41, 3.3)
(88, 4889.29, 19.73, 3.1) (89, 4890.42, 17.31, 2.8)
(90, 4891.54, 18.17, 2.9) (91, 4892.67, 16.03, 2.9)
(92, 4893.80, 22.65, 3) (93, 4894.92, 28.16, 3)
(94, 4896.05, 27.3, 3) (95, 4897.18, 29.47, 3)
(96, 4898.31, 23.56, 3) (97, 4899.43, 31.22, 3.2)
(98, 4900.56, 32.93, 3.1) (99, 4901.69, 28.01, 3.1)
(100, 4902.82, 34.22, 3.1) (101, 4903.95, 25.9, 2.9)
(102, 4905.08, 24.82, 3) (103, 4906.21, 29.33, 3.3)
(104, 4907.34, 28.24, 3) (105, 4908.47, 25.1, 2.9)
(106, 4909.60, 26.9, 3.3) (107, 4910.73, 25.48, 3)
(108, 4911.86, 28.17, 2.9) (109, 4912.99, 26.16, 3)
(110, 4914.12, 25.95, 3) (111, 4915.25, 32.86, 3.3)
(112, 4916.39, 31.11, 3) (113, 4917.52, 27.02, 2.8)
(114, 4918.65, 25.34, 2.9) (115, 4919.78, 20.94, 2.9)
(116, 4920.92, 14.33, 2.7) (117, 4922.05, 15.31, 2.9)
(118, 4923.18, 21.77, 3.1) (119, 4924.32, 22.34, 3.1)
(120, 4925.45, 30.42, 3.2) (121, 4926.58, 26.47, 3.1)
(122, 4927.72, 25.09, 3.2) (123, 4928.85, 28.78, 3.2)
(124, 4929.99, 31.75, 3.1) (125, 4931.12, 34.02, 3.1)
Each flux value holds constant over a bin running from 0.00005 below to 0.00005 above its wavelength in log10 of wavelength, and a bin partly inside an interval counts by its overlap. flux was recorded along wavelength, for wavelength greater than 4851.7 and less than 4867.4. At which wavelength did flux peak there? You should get 4854.52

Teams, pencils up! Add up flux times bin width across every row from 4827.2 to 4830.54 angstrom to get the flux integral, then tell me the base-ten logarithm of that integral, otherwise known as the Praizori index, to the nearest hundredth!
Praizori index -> 1.96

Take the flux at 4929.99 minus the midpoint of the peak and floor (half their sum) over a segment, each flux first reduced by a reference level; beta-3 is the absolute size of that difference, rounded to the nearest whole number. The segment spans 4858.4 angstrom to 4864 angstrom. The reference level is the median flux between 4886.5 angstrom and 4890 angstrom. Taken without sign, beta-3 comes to 9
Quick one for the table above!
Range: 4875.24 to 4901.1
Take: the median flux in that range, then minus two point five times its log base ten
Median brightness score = -3.47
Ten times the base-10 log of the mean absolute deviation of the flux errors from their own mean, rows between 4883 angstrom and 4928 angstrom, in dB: -9.5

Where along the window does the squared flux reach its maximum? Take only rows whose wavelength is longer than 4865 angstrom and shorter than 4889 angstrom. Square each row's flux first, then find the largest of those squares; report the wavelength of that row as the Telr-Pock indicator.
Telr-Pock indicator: 4875.80 angstrom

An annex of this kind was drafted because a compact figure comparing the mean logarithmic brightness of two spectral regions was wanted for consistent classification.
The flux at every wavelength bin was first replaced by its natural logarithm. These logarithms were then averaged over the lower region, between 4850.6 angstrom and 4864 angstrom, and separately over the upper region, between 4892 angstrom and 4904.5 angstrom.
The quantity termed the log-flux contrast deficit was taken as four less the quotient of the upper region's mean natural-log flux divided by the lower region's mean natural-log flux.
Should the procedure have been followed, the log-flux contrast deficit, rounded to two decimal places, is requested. 2.99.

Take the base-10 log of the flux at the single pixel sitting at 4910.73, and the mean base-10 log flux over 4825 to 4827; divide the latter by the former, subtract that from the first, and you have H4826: 0.39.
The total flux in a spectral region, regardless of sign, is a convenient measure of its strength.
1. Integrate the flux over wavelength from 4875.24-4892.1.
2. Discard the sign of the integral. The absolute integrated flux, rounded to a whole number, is 404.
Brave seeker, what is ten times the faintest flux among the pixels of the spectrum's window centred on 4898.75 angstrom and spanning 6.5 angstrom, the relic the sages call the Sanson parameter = 236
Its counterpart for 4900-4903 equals 280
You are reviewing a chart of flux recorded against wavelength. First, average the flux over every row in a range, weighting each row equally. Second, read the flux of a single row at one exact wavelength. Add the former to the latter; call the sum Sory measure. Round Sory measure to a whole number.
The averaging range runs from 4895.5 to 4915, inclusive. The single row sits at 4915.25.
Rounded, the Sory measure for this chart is 61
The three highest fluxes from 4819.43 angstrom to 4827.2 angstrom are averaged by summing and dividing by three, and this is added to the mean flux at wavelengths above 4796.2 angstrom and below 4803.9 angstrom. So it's 54.2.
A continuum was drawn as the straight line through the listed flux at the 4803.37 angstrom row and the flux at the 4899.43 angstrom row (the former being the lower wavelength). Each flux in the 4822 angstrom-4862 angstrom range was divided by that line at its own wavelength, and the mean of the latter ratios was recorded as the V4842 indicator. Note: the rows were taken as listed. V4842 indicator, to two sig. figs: 0.97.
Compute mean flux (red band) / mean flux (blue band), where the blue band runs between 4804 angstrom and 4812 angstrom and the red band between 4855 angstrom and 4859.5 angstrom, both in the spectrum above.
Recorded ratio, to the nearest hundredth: 0.99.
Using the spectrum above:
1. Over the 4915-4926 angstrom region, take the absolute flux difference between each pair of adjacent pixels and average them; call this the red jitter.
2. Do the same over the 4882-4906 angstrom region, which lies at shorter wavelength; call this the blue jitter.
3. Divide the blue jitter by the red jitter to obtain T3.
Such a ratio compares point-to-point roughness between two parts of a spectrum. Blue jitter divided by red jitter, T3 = 0.94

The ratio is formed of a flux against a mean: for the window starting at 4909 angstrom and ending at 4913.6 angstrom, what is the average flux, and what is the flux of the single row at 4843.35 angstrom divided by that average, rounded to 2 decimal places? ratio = 0.91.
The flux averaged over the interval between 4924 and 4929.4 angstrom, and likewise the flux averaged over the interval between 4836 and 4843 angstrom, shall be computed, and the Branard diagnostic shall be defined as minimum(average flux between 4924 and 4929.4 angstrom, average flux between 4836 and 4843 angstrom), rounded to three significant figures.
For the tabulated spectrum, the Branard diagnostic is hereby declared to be 24.8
